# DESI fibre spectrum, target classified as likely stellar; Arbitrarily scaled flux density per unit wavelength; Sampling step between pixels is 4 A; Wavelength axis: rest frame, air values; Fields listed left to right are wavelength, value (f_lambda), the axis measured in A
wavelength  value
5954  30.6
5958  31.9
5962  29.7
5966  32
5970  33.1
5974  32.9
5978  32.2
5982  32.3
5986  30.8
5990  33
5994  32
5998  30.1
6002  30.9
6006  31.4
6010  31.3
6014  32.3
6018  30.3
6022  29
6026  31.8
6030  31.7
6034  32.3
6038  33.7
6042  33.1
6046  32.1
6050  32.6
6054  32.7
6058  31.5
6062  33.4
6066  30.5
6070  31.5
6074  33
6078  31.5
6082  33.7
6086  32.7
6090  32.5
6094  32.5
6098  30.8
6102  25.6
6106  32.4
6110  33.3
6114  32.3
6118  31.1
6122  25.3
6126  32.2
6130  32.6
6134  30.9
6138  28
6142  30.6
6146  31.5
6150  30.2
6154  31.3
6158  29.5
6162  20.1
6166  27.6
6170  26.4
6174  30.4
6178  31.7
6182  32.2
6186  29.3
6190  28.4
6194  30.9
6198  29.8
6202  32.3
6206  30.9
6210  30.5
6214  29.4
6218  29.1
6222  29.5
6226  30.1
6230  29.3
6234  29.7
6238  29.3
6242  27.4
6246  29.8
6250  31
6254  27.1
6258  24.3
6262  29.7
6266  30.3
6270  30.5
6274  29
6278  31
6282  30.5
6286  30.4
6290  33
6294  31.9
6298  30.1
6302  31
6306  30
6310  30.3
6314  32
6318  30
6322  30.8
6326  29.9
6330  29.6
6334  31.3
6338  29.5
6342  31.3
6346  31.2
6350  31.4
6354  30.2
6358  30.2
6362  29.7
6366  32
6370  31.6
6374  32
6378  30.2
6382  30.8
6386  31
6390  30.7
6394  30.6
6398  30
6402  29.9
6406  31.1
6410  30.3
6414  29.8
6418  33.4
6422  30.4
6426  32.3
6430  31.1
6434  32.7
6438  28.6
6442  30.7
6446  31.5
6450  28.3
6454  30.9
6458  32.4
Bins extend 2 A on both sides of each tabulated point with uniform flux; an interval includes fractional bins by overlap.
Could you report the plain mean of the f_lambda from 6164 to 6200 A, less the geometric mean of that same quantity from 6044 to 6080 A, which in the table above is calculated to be -2.4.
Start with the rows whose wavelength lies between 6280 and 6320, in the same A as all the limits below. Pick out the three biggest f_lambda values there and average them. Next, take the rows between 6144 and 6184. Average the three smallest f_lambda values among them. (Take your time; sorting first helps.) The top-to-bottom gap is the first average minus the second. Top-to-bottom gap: 7.6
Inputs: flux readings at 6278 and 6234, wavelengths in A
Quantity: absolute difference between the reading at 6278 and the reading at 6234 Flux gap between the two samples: 1.3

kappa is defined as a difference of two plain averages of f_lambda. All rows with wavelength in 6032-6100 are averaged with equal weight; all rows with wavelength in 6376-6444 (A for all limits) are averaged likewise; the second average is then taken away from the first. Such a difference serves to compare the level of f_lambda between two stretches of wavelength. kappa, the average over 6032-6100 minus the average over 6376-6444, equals 1.6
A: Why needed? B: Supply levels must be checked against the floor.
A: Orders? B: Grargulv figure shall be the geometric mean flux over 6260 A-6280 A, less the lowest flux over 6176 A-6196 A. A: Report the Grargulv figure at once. 1.7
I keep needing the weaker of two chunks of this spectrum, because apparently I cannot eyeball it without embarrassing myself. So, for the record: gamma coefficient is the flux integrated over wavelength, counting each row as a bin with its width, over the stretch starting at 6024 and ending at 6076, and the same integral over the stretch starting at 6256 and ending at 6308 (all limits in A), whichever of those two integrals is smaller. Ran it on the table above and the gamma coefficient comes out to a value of 1567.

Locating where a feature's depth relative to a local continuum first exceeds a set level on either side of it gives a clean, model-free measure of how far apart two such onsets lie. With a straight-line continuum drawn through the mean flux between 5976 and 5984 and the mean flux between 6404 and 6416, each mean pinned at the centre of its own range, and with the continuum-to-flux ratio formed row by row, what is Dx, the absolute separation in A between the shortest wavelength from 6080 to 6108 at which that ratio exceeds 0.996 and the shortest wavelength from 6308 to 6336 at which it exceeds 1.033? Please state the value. 232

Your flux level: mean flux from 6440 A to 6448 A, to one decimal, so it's 31.1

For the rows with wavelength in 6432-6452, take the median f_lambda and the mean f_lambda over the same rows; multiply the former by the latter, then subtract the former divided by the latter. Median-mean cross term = 931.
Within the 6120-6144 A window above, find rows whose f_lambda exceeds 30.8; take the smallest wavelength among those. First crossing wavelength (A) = 6126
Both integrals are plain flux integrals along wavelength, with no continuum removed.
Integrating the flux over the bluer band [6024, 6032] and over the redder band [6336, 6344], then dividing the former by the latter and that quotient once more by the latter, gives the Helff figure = 0.0043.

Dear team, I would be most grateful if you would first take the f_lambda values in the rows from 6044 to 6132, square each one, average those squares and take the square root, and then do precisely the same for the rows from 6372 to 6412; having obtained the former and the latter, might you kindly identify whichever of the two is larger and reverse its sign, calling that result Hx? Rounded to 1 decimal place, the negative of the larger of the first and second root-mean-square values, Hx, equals -31.7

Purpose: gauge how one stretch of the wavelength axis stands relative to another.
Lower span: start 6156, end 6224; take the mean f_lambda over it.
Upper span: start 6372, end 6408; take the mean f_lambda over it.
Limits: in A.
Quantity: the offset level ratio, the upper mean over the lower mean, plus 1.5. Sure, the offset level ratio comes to 2.55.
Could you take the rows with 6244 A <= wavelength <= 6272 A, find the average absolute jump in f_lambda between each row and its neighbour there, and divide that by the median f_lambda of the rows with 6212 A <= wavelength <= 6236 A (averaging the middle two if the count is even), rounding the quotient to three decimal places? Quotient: 0.080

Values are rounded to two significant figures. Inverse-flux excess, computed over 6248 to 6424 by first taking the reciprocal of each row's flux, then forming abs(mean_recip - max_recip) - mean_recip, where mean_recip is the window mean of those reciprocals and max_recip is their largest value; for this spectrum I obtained -0.025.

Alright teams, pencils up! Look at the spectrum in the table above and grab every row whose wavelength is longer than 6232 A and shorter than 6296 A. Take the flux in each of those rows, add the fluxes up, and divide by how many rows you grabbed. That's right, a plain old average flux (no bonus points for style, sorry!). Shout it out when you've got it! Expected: 29.7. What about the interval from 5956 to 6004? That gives 31.7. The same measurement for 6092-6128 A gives 30.6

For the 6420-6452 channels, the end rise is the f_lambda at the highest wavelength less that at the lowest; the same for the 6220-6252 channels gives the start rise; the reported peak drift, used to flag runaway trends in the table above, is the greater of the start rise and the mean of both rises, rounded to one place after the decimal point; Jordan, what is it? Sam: 1.5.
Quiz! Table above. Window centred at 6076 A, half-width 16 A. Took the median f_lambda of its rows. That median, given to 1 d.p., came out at 32.6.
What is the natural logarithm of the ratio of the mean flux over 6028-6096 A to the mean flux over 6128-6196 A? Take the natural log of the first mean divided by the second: 0.09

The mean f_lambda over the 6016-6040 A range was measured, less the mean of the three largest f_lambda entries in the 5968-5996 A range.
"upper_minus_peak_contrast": -1.5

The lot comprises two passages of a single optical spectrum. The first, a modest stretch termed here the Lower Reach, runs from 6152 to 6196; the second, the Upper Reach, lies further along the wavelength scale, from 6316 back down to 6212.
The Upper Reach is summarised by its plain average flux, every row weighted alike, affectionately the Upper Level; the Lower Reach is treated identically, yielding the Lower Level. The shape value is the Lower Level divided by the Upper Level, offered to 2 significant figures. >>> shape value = 0.97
